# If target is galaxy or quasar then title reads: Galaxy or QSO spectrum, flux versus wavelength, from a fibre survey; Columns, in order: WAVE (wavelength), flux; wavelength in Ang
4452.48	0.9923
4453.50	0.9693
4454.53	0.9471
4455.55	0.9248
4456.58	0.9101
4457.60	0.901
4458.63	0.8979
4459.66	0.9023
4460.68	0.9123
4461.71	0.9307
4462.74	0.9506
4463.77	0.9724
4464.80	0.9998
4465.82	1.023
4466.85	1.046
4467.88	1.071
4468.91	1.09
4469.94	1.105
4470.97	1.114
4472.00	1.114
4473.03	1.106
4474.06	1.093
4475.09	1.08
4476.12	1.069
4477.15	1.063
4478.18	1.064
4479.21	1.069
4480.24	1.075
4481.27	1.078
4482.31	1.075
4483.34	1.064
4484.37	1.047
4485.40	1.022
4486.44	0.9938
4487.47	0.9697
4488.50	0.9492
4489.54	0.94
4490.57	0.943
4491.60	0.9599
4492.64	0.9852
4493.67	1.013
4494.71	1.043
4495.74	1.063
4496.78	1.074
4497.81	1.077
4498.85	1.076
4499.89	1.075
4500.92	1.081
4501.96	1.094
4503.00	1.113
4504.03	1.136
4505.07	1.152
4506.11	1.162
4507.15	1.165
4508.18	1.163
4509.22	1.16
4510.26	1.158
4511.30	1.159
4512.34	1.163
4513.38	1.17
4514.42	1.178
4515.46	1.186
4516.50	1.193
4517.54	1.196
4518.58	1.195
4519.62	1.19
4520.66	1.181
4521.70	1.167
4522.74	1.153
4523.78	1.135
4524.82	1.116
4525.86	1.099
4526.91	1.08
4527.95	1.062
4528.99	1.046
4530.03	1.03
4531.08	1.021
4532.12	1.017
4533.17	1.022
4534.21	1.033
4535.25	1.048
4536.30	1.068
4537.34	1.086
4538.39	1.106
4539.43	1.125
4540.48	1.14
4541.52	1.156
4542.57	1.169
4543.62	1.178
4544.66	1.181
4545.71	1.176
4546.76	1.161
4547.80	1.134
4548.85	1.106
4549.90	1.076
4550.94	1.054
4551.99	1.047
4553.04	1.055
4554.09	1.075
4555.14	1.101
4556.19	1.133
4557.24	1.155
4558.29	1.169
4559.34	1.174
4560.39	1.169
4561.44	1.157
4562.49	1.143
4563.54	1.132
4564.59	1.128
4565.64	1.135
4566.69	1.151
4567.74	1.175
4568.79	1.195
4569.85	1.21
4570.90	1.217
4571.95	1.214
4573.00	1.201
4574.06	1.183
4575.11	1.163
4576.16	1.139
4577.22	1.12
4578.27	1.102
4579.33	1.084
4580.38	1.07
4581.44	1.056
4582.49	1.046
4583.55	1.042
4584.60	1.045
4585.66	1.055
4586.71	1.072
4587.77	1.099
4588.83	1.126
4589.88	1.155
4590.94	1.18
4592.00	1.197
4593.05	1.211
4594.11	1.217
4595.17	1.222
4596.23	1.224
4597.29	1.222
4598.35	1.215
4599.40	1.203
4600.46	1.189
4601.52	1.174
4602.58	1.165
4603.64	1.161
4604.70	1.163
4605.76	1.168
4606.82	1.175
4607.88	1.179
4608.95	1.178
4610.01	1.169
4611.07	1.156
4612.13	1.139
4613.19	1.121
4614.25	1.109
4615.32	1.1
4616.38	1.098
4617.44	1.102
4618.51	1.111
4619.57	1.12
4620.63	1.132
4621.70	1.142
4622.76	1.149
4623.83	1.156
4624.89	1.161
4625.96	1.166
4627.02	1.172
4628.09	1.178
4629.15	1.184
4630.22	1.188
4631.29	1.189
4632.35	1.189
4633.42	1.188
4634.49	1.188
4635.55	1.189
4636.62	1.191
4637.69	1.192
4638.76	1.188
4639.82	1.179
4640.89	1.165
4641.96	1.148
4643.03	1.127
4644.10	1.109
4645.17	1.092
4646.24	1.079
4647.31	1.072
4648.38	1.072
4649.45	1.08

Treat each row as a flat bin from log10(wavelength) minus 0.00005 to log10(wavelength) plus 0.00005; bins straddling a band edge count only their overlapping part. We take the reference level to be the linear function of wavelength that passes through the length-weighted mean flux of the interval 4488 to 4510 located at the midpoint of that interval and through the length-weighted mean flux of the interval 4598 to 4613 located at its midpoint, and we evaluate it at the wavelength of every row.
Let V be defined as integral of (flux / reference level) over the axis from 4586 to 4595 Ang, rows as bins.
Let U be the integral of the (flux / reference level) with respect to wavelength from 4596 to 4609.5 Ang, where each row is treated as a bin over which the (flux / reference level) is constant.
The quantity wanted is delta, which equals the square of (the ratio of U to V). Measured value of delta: 2.3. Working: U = 14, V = 9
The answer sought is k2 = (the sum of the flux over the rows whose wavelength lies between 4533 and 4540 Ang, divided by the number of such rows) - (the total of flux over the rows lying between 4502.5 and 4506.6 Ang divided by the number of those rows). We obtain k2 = -0.07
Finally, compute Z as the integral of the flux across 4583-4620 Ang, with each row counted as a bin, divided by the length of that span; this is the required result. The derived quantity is 1.15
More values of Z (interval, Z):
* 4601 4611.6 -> 1.17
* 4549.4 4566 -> 1.12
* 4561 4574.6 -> 1.17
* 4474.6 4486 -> 1.06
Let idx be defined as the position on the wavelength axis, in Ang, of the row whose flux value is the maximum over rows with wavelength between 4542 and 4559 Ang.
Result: 4544.66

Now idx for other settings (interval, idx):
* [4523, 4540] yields 4523.78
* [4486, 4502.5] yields 4501.96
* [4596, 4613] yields 4596.23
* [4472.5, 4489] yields 4473.03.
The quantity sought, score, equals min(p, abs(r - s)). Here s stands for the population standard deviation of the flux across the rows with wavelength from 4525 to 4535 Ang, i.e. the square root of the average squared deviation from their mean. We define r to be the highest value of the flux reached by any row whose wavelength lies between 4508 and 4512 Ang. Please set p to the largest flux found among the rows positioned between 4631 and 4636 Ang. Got 1.14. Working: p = 1.189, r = 1.163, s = 0.027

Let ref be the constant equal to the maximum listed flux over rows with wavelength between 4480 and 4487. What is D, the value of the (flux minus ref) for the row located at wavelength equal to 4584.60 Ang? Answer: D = -0.03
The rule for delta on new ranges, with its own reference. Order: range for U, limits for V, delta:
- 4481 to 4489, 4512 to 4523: 0.4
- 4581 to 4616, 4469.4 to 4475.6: 27.8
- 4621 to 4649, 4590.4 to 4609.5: 1.9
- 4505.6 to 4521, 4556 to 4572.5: 1.0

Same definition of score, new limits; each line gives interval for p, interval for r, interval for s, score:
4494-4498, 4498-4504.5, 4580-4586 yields 1.08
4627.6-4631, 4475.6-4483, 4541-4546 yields 1.07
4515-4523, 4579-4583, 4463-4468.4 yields 1.05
